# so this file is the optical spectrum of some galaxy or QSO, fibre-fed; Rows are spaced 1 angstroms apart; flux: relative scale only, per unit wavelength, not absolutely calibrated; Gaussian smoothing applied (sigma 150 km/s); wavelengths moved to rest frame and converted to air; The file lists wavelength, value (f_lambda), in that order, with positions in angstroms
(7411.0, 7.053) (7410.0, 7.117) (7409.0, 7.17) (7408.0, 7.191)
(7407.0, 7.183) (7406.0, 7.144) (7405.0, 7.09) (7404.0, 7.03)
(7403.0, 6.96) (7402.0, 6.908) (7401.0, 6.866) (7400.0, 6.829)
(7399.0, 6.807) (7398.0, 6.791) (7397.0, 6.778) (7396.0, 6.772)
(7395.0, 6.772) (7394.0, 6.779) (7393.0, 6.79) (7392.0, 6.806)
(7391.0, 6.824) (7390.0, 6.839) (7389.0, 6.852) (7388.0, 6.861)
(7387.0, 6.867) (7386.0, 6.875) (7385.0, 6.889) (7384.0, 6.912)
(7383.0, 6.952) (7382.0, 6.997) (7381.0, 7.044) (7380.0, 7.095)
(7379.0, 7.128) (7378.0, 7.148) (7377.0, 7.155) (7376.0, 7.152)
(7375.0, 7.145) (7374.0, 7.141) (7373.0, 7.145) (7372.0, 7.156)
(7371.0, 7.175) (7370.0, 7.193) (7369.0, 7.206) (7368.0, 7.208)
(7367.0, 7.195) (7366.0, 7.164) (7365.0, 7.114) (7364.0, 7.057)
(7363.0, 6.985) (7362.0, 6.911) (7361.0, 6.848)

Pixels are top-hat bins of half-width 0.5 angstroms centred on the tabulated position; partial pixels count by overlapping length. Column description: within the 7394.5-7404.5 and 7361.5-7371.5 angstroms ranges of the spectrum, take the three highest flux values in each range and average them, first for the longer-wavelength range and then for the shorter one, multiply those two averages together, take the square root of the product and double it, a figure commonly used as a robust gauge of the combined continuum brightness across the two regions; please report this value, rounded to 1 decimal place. 14.2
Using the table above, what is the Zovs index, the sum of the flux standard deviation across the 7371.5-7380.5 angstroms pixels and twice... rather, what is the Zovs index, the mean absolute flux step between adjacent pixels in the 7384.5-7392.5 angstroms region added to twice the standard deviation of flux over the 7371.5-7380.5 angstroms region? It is 0.05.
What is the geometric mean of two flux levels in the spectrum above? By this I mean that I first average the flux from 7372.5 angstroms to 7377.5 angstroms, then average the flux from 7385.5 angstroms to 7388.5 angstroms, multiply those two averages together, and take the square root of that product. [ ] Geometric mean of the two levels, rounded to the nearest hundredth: 7.01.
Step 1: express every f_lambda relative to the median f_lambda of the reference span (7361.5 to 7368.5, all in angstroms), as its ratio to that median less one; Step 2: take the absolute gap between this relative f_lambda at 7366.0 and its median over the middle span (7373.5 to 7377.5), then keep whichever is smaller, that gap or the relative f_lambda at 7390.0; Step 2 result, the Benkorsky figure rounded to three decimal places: -0.039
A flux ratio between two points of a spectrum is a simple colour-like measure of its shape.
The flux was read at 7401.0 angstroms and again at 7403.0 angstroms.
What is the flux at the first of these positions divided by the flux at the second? 0.99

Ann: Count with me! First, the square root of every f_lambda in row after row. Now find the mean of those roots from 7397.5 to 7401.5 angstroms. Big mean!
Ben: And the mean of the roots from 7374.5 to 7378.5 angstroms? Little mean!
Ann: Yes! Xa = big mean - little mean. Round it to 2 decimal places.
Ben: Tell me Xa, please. -0.06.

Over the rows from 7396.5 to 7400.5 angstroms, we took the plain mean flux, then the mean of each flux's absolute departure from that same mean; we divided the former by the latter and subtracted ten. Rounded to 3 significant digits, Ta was 396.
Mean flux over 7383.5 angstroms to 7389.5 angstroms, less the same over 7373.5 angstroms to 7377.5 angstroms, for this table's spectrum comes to -0.27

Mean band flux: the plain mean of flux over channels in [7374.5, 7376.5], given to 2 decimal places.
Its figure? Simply 7.15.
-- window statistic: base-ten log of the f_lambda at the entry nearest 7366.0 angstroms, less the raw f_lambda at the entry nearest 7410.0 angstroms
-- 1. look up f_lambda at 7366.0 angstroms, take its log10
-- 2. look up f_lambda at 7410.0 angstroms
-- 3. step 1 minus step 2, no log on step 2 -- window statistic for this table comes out -6.26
